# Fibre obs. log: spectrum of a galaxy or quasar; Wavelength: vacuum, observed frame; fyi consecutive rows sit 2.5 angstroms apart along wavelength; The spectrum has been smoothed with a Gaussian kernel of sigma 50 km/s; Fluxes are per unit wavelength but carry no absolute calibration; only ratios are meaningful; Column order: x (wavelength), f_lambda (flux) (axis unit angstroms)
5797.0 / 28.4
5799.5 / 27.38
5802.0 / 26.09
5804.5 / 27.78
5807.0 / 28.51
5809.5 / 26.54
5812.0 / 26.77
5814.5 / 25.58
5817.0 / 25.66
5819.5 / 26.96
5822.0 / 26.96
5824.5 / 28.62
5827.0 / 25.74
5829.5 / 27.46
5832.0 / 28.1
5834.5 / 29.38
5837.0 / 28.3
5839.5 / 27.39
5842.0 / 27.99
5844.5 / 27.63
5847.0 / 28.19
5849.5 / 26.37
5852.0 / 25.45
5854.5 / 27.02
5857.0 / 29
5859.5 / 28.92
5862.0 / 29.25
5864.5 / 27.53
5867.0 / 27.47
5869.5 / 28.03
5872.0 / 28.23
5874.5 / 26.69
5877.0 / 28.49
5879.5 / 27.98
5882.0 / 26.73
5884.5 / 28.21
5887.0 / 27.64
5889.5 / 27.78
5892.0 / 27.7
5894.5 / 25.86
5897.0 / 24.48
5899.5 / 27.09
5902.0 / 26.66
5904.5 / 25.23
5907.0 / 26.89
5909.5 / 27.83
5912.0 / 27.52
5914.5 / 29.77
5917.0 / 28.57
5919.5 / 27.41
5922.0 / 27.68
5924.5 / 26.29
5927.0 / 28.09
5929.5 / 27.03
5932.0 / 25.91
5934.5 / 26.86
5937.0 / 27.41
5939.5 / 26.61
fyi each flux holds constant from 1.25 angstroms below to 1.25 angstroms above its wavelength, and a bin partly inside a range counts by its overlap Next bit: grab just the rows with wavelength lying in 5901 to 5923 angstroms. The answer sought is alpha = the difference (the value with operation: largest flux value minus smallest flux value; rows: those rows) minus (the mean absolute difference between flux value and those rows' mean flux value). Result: 3.7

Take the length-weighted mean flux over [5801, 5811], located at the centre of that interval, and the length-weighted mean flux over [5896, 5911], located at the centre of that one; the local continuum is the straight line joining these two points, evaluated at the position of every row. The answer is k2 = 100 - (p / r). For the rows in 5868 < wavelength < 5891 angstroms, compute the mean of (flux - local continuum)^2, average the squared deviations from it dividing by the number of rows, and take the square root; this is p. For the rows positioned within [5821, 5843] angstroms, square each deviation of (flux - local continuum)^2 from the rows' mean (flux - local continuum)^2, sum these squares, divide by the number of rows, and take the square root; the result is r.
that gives 99.3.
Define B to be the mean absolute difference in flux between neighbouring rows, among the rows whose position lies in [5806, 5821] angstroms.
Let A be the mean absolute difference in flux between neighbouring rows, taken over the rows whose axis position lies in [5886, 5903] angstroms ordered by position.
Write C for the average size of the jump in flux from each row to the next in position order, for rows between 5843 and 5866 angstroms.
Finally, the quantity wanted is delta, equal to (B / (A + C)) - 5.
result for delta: -4.57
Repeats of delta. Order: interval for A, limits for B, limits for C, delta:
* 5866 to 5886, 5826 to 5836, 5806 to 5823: -4.34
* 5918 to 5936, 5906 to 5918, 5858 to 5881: -4.39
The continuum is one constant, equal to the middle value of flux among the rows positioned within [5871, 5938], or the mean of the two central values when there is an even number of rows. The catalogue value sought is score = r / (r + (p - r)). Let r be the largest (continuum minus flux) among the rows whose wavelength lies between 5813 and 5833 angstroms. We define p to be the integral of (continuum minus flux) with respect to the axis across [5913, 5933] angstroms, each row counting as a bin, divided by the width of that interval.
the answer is -9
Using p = -0.20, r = 1.8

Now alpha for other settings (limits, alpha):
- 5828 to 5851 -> 2.4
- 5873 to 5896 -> 1.9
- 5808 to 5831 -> 2.3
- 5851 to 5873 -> 2.9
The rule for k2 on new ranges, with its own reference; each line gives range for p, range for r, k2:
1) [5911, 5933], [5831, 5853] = 97.7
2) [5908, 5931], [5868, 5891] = 96.8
